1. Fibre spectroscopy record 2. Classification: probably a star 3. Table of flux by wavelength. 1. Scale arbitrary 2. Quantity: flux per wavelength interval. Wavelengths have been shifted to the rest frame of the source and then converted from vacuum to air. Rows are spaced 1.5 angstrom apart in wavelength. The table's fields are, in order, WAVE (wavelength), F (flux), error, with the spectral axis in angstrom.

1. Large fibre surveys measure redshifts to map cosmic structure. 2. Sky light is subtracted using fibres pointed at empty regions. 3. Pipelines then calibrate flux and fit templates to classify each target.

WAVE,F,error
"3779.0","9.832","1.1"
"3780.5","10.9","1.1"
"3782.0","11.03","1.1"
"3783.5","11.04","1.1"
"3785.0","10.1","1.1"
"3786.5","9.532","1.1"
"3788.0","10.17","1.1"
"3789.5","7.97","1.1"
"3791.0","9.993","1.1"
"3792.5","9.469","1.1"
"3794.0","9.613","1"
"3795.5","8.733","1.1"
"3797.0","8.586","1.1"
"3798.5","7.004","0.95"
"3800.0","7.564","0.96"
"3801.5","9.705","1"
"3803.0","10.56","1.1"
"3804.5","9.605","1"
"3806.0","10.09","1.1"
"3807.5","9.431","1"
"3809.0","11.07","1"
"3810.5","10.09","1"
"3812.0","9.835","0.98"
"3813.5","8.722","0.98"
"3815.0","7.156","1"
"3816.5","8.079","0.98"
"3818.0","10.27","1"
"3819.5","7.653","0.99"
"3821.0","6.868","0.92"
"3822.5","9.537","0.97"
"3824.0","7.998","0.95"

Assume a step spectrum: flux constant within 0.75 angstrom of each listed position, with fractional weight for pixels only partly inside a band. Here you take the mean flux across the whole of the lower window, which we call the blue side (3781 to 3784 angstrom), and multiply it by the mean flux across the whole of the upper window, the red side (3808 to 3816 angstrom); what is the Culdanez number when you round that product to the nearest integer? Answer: 103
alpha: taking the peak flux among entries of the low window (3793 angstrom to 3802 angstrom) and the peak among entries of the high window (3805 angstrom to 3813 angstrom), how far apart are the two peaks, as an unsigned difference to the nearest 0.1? 1.4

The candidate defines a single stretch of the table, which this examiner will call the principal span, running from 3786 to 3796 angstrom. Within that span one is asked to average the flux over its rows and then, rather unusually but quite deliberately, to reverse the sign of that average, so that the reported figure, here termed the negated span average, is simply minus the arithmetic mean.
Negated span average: -9.4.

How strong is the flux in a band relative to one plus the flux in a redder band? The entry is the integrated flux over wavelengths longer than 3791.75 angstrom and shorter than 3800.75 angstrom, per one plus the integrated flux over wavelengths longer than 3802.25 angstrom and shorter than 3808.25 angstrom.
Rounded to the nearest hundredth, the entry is 1.26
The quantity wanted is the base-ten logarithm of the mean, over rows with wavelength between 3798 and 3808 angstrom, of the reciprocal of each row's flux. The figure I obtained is -0.95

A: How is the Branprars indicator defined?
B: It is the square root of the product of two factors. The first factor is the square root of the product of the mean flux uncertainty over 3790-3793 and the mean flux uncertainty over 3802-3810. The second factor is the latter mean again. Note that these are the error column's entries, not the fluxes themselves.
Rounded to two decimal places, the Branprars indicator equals 1.05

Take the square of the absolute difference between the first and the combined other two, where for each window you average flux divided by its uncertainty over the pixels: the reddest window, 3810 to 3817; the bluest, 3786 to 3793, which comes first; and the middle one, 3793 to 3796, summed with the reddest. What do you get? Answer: 83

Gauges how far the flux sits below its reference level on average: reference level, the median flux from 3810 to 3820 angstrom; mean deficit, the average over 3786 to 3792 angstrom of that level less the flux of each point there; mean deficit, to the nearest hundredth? -0.69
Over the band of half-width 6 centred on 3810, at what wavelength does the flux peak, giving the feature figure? 3809.0 angstrom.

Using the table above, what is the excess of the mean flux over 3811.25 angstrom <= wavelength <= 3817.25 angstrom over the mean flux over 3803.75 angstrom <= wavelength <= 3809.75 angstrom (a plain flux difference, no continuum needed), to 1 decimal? -1.6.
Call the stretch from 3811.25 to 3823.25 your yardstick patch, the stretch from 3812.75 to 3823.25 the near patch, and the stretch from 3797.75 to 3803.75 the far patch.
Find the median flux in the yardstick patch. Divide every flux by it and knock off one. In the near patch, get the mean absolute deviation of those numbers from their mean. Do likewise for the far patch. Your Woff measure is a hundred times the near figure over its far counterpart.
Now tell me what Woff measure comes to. 71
